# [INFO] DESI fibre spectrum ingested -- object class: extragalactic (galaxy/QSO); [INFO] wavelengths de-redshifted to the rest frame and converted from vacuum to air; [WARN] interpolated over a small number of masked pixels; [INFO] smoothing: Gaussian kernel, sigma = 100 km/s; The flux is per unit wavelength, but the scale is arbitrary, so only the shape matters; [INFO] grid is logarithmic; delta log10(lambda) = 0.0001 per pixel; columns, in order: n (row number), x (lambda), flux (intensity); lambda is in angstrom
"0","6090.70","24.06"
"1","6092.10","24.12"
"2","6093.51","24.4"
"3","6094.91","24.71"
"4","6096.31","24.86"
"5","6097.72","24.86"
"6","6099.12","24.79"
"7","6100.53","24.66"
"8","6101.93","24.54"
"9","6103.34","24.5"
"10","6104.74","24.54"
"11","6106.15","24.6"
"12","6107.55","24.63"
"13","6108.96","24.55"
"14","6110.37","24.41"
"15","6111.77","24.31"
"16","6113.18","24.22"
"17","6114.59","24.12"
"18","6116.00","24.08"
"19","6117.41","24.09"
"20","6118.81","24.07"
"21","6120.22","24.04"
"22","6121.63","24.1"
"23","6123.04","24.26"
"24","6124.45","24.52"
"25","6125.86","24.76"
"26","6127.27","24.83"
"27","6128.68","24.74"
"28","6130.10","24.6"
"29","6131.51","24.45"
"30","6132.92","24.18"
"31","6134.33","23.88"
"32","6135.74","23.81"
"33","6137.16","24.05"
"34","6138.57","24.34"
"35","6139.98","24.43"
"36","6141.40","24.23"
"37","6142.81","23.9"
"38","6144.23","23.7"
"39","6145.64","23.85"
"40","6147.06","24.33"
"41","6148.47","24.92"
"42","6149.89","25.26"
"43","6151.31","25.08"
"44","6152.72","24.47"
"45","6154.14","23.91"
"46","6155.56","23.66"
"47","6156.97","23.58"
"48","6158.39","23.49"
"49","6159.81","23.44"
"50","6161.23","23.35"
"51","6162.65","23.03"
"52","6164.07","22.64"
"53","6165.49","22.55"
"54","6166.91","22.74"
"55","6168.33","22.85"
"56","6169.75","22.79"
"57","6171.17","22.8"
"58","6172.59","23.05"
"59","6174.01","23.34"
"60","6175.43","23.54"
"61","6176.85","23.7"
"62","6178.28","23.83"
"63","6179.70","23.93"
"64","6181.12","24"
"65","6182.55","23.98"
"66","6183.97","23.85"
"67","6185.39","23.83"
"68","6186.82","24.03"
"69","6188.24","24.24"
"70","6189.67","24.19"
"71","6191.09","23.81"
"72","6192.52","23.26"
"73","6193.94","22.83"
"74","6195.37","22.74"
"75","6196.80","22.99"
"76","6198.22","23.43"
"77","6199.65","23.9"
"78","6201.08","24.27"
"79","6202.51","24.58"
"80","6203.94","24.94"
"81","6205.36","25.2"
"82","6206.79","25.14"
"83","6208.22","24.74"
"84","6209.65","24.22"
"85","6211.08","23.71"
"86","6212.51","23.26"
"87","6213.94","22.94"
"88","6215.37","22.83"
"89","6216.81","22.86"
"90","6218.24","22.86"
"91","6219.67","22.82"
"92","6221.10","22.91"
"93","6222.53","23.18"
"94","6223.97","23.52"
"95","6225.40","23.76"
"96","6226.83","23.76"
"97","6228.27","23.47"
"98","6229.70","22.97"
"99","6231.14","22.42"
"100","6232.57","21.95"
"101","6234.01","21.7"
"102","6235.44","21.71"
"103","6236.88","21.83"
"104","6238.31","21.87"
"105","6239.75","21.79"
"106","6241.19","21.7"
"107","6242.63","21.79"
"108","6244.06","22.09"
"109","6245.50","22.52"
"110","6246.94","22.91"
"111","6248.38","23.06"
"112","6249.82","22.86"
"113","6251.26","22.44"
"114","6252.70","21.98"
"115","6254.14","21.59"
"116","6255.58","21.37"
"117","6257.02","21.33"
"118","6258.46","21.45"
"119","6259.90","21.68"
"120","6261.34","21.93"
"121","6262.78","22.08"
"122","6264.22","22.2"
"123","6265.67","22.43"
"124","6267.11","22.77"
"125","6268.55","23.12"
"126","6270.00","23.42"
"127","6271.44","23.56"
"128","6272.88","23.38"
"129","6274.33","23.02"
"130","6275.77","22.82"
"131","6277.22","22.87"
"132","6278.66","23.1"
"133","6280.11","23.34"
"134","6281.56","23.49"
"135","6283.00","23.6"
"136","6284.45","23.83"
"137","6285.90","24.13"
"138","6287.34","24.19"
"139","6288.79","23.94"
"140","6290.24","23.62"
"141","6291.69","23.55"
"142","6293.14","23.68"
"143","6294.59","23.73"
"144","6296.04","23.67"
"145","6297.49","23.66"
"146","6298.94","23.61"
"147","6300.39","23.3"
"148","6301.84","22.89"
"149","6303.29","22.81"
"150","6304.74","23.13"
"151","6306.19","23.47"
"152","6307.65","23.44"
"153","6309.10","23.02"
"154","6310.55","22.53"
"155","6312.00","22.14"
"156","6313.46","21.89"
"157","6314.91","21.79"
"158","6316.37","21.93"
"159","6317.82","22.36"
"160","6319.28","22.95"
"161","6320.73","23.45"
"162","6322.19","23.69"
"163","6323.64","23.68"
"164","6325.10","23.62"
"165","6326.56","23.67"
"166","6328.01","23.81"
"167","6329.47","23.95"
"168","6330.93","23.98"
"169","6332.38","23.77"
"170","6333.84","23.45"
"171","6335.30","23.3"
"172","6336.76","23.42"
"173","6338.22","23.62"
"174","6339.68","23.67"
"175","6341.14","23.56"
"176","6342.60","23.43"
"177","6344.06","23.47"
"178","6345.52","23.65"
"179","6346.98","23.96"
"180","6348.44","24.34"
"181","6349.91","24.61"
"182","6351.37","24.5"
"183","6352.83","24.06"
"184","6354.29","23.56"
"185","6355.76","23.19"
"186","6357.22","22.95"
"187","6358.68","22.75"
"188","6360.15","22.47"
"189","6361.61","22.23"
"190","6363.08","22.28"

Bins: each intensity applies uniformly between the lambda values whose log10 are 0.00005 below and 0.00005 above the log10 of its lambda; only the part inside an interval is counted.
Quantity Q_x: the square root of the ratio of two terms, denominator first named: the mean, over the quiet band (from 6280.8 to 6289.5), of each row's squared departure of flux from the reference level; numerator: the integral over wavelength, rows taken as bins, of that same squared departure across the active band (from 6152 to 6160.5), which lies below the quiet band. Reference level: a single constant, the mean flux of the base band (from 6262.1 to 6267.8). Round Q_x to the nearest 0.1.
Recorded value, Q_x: 2.8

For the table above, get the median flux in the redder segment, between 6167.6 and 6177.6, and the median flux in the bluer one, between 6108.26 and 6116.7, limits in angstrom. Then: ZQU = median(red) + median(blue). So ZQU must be 47.3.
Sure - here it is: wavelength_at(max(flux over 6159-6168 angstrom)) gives 6159.81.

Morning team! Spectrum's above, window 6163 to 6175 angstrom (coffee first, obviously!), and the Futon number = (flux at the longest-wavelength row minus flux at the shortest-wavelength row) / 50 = 0.014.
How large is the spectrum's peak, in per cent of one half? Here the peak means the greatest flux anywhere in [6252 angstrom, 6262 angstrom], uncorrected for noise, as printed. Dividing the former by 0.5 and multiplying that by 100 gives 4396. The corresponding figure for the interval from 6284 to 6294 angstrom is 4838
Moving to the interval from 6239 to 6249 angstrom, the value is 4612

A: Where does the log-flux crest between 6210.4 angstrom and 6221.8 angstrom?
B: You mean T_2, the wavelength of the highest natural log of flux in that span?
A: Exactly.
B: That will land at 6211.08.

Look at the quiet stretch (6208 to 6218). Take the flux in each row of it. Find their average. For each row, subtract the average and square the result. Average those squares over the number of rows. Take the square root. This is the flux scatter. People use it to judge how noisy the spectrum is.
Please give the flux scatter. 0.69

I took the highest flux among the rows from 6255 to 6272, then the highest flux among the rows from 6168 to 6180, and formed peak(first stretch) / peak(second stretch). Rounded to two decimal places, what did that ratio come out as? 0.98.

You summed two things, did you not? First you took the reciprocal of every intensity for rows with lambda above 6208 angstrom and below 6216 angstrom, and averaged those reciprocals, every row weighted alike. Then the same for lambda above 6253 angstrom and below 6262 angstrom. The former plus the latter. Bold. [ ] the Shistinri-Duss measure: 0.089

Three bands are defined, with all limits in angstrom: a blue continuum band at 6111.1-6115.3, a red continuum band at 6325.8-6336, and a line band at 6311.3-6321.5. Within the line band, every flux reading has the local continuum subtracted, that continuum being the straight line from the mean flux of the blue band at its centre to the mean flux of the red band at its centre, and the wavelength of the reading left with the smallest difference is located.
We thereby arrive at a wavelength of 6314.91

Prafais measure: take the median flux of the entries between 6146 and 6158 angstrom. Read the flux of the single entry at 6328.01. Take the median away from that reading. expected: -0.6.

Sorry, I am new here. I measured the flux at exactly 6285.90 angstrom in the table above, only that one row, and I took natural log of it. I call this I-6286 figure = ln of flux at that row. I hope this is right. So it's 3.18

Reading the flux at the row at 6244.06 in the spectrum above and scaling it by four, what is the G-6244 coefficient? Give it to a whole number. 88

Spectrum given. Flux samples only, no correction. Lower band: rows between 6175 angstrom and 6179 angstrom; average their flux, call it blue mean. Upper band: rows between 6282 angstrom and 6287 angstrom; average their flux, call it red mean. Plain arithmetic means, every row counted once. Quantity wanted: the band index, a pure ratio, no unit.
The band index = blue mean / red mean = 0.99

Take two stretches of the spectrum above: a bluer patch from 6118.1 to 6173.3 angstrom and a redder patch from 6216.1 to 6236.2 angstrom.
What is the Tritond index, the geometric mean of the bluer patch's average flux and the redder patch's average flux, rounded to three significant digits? 23.4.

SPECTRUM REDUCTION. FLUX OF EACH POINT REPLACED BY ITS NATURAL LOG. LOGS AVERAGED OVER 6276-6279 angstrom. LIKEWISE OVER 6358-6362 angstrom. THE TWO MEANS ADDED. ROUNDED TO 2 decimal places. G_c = 6.25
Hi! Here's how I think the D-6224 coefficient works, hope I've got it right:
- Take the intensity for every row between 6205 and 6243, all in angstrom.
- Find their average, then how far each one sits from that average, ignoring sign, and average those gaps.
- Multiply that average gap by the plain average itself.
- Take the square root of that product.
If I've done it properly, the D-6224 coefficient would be 4.33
